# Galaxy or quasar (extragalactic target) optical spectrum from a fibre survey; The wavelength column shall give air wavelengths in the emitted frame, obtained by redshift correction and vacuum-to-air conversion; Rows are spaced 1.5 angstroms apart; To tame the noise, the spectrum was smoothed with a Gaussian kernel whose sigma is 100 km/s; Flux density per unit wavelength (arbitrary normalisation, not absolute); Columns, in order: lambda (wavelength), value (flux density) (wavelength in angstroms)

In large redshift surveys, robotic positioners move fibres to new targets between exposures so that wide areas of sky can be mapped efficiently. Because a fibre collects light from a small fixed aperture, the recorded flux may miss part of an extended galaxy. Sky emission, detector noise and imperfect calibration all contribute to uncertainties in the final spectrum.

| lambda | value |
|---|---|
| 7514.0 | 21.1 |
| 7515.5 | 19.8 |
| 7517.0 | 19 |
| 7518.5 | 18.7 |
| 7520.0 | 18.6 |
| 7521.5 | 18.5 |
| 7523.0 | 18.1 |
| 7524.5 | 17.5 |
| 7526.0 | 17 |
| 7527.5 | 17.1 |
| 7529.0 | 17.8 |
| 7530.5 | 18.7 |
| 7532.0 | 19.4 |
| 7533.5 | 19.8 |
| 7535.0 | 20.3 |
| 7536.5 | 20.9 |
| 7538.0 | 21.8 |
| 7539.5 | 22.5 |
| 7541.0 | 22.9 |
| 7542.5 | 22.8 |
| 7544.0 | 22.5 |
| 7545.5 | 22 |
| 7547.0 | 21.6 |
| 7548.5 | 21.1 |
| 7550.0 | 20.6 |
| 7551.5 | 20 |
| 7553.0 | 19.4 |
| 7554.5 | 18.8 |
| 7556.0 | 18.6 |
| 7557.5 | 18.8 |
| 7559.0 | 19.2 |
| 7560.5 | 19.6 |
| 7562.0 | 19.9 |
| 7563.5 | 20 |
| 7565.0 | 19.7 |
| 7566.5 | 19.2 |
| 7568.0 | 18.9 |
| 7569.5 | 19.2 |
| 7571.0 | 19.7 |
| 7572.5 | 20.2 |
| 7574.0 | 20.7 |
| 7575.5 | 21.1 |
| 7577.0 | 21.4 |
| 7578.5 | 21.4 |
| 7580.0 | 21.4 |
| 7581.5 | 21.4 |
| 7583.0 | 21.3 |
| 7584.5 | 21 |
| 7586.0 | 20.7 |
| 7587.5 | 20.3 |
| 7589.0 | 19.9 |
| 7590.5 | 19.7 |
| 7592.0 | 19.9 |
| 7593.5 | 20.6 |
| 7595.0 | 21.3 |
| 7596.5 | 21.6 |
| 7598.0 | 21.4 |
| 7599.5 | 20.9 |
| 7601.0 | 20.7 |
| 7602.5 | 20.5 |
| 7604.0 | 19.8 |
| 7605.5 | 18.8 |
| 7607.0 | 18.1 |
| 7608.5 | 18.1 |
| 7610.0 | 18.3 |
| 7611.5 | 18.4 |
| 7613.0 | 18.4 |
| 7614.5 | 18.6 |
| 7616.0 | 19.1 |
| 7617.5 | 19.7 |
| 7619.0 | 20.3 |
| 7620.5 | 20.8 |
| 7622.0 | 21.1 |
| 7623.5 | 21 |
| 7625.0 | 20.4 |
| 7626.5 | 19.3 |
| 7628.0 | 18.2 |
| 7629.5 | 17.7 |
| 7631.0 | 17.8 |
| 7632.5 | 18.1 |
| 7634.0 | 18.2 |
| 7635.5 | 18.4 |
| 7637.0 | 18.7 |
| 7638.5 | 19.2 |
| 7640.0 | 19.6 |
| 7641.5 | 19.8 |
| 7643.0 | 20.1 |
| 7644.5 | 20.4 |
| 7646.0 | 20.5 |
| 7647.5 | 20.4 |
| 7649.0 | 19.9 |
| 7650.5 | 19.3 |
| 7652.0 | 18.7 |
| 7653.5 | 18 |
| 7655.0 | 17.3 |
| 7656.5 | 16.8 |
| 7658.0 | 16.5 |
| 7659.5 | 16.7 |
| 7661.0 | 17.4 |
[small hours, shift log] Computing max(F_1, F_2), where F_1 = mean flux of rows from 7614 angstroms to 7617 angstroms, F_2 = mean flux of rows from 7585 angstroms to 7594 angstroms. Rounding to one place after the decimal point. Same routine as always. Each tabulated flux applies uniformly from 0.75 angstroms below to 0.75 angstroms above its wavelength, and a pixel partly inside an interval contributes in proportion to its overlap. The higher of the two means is 20.2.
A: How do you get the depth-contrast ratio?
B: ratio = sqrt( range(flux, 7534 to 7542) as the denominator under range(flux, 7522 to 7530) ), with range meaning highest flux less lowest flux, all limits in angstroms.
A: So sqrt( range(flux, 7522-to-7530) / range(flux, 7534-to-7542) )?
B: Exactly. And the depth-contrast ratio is 0.65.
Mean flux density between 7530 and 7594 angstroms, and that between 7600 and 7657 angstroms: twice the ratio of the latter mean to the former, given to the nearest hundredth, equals 1.88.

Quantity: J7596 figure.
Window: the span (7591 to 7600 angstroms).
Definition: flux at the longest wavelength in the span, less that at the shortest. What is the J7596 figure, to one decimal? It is 1.0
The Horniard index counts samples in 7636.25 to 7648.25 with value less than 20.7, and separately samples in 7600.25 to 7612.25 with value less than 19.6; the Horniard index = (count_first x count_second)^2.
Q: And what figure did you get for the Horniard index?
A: 1600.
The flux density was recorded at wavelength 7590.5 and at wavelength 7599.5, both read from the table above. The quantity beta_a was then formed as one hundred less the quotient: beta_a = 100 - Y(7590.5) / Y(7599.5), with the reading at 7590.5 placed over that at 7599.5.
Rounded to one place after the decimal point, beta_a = 99.1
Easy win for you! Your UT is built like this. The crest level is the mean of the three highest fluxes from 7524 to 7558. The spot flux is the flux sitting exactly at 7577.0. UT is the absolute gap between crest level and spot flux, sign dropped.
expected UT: 1.3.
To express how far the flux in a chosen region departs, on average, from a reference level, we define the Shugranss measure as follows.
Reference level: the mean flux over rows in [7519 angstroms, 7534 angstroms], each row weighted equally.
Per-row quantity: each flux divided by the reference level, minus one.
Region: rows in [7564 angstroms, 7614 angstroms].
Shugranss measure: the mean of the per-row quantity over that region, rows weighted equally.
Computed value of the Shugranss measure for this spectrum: 0.103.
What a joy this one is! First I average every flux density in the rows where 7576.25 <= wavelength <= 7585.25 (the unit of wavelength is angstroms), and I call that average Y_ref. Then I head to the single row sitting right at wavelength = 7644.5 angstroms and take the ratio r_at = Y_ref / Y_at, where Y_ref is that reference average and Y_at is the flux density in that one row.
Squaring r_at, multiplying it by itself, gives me 1.09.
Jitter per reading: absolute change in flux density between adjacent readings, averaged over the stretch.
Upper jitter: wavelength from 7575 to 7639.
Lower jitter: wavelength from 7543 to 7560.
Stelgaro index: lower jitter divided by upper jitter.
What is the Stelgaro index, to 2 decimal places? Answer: 1.24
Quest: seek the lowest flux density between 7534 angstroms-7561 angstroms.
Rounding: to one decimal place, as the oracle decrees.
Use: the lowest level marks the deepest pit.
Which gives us 18.6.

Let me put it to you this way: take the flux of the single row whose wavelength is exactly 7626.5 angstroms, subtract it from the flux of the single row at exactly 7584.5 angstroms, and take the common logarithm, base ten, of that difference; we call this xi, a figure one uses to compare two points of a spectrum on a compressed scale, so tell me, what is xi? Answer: 0.23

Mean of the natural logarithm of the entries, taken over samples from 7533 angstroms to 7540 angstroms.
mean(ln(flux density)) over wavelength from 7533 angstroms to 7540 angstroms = 3.05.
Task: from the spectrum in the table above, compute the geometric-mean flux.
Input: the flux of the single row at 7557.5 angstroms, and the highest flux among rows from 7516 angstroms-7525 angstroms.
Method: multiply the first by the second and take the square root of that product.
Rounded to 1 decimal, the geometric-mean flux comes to 18.9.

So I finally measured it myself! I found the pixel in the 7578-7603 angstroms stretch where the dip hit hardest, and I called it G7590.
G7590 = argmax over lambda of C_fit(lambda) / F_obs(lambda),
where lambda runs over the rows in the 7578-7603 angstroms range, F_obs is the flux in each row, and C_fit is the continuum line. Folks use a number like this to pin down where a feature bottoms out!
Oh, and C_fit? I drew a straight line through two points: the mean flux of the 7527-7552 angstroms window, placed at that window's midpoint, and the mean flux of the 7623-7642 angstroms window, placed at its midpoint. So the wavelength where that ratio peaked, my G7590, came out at 7590.5 angstroms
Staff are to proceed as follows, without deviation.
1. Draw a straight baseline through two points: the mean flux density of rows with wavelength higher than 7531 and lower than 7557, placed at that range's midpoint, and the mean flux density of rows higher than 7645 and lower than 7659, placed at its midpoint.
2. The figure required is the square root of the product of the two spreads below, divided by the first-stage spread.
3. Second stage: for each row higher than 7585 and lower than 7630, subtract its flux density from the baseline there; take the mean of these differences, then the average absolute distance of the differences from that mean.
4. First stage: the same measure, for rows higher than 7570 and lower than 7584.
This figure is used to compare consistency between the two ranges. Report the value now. 1.3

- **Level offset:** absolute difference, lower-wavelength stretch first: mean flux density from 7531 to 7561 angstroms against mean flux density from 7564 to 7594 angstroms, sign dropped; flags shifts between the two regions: 0.2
